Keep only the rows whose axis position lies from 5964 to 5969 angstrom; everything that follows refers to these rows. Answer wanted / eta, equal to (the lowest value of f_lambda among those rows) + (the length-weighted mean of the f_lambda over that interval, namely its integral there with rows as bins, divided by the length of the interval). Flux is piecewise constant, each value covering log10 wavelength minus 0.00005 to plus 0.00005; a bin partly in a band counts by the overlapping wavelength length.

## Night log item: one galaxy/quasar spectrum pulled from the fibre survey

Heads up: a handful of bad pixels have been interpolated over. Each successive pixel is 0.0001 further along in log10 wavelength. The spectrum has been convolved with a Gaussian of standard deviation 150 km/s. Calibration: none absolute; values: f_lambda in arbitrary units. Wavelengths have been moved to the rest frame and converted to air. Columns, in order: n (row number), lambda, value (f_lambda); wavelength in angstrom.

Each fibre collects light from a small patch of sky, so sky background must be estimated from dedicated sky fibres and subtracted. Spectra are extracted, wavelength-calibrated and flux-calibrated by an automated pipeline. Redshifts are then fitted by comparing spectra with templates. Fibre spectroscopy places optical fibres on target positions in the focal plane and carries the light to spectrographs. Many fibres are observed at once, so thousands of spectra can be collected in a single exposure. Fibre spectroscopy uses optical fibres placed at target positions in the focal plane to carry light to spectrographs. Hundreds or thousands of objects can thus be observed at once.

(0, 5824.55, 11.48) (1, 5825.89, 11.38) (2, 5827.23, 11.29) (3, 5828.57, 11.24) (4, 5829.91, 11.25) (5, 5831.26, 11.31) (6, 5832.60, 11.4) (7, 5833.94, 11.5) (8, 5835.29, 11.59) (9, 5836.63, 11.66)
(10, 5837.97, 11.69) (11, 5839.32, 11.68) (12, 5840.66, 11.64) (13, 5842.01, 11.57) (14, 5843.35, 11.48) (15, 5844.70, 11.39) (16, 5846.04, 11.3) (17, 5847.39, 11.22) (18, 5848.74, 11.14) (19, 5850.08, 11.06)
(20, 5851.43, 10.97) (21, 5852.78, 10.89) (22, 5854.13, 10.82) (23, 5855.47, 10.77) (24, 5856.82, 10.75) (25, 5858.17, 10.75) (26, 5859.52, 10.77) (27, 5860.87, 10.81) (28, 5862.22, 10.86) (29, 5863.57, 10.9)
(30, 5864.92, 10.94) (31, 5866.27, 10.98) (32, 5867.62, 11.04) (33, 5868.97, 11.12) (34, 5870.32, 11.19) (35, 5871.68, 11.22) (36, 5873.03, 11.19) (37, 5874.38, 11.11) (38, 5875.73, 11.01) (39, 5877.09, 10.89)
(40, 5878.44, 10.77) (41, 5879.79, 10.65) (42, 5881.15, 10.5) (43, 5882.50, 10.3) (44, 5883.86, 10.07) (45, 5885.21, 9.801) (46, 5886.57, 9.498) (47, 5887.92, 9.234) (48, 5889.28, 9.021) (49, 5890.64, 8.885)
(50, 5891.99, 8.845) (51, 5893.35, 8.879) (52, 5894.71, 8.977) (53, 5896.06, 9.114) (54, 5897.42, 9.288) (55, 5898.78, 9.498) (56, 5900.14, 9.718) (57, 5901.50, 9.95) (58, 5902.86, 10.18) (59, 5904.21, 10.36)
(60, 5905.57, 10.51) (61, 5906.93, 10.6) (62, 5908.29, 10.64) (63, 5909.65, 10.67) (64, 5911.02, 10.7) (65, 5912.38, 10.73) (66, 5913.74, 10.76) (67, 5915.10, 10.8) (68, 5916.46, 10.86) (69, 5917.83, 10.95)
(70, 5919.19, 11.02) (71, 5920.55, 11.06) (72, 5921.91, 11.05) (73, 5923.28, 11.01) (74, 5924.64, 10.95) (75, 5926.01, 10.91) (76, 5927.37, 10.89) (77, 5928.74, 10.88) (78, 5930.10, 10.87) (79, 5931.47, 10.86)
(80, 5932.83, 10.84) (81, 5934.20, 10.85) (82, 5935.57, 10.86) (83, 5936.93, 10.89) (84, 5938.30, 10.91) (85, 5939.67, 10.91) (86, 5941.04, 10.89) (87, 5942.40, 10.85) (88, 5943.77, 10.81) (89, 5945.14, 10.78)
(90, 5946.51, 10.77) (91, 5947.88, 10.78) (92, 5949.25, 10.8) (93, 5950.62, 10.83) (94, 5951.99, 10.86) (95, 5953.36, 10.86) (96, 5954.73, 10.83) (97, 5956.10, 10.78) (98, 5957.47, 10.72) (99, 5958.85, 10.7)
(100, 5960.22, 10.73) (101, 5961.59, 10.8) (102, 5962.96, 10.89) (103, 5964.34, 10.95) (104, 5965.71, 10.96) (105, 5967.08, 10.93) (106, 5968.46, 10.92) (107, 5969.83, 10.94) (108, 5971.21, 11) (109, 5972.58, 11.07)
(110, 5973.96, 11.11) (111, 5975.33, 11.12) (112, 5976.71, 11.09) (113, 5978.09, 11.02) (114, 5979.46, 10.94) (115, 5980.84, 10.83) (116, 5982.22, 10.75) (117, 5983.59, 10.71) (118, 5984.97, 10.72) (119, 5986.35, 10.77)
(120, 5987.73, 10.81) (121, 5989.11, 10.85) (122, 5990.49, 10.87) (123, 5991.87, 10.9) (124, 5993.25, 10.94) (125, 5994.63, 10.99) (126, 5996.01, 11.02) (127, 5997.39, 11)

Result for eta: 21.86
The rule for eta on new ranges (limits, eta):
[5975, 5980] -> 21.98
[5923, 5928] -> 21.83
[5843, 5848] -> 22.56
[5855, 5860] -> 21.50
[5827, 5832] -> 22.51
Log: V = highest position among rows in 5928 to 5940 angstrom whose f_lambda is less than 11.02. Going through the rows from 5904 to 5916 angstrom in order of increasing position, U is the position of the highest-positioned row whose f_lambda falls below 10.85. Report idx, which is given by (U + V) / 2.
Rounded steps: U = 5915.10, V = 5939.67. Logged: 5927.4 angstrom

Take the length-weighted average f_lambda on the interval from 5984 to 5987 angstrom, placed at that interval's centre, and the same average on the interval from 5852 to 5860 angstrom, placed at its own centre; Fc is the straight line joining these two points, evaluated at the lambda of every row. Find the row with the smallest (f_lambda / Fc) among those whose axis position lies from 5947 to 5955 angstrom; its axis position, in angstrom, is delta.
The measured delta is 5947.88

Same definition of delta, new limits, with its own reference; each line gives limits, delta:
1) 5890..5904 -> 5891.99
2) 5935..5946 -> 5945.14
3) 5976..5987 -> 5983.59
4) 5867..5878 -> 5877.09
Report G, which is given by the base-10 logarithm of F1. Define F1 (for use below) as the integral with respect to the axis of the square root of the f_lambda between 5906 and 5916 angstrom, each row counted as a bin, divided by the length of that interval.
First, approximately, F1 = 3.27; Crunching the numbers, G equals 0.515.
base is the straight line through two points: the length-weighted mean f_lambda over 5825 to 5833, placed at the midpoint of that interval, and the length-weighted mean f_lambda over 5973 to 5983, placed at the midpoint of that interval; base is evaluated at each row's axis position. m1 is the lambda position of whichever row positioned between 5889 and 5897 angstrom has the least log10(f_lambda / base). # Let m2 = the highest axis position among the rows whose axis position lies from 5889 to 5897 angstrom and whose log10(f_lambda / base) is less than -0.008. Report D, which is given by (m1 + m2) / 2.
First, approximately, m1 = 5891.99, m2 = 5896.06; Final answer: 5894.0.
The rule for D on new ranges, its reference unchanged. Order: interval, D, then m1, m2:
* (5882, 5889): 5887.9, 5887.92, 5887.92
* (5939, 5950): 5947.9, 5946.51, 5949.25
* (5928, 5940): 5934.2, 5932.83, 5935.57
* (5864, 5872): 5865.6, 5864.92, 5866.27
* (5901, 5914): 5907.6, 5901.50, 5913.74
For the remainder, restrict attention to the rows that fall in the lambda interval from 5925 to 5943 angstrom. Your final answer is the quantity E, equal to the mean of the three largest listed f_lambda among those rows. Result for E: 10.91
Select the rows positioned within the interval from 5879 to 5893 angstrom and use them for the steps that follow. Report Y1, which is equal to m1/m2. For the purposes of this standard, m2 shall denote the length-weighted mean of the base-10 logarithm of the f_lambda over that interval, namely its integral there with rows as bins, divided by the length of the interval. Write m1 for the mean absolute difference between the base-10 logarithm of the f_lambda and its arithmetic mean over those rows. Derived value 0.0266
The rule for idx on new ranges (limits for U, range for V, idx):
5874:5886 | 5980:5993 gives 5938.5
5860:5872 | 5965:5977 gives 5916.0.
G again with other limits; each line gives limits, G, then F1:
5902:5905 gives 0.507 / 3.21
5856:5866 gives 0.517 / 3.29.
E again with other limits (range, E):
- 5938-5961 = 10.90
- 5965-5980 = 11.11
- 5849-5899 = 11.20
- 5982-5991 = 10.84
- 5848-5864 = 11.06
